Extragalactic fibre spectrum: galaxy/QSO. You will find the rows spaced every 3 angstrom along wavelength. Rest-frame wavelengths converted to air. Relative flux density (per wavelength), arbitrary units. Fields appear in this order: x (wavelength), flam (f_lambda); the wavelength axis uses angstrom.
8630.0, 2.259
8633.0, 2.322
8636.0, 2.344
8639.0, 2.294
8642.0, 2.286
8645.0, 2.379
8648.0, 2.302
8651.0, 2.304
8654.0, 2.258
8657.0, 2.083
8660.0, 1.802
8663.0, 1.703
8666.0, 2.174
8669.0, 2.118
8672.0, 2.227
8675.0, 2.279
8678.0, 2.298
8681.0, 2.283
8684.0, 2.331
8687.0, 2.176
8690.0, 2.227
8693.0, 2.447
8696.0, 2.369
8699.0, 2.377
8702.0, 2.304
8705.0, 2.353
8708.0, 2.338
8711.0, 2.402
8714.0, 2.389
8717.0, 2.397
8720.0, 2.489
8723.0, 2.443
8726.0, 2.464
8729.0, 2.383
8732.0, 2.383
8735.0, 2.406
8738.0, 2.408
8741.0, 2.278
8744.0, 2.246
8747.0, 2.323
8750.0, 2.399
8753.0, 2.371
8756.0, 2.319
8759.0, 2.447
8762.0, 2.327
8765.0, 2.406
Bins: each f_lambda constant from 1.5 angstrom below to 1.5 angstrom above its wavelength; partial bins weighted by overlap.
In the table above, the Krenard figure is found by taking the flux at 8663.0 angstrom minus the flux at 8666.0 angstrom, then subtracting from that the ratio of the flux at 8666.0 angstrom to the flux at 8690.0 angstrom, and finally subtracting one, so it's -2.4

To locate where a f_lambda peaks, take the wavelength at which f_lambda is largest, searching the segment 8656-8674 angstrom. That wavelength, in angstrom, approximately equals 8672.0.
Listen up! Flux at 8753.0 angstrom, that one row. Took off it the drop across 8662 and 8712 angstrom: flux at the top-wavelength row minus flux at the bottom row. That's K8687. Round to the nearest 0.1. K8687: 1.7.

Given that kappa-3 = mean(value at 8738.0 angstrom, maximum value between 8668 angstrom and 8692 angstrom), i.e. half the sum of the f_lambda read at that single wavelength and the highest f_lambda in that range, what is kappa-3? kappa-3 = 2.37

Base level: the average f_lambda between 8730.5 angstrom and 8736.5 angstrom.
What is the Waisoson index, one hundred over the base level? 41.8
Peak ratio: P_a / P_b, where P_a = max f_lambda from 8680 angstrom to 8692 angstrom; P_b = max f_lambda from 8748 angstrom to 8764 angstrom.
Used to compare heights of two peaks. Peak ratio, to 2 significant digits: 0.95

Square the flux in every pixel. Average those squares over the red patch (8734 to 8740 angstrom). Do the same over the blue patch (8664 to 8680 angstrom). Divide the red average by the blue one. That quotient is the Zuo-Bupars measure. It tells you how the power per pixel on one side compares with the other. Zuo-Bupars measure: 1.18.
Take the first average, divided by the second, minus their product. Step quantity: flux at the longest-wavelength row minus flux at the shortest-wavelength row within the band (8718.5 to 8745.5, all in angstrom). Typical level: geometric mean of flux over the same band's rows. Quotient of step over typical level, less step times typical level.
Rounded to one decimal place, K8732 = 0.5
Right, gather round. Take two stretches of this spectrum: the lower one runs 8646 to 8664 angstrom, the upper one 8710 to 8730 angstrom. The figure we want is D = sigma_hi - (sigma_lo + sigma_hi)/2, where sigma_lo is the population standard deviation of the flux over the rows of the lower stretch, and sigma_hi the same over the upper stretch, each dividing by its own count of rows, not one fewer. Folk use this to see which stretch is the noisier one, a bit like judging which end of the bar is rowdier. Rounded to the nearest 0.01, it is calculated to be -0.10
